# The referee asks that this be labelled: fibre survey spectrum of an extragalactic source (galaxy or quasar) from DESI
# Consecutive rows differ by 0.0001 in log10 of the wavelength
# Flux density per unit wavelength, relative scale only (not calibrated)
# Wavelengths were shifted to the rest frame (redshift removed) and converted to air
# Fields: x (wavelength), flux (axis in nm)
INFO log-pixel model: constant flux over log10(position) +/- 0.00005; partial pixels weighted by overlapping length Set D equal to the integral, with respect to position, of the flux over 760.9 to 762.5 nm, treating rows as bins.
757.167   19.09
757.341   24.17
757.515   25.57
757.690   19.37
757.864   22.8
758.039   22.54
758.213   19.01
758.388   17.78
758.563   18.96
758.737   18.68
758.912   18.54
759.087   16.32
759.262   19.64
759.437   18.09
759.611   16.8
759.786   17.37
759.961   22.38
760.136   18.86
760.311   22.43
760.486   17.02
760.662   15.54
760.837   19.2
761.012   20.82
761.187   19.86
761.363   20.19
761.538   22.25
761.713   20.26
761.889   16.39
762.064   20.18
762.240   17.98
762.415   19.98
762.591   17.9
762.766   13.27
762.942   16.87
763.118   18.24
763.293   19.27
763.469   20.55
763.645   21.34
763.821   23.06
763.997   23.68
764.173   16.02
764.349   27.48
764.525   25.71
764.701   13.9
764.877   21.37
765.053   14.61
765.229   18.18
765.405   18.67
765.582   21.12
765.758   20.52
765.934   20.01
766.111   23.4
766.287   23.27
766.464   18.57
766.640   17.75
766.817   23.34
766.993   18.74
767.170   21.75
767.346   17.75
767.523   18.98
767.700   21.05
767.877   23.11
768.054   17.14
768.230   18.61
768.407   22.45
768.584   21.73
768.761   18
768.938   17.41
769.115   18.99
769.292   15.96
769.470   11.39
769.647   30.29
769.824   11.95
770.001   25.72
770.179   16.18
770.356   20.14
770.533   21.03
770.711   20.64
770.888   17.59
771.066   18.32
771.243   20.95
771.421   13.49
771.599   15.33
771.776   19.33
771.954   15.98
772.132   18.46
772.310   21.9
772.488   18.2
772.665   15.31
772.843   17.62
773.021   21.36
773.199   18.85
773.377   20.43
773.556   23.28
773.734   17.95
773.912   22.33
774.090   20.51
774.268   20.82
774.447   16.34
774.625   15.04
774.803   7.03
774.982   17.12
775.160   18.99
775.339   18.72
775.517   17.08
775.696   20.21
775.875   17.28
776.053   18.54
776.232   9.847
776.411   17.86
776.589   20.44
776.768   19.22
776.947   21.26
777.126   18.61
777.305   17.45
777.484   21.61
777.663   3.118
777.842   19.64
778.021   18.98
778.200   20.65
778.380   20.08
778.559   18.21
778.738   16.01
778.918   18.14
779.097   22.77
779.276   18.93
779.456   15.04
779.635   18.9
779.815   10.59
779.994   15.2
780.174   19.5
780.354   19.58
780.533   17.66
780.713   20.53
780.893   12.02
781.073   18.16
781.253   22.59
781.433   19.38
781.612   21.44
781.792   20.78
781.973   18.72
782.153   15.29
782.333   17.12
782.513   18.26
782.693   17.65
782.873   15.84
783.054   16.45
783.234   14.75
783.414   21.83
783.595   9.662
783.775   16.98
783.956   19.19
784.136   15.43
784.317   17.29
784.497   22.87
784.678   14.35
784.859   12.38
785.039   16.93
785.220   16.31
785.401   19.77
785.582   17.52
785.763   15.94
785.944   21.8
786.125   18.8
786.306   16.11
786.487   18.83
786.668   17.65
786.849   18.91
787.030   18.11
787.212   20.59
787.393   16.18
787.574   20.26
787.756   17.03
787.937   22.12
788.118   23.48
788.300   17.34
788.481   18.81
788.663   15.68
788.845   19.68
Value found 32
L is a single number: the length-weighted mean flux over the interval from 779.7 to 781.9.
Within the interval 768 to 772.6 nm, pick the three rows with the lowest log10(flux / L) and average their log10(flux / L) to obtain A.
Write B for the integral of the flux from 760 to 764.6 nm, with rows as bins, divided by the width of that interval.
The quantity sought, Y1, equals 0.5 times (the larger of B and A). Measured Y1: 9.9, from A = -0.17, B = 19.8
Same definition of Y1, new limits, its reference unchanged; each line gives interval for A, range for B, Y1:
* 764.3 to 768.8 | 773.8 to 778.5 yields 8.8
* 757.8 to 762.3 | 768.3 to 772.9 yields 9.3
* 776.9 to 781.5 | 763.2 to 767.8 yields 10.2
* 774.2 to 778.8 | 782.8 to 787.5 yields 8.7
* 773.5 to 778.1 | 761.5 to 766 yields 9.8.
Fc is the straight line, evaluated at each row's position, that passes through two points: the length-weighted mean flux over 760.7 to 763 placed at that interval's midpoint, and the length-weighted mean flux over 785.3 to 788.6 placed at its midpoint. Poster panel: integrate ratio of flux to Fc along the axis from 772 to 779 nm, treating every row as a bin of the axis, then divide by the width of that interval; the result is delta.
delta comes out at 0.96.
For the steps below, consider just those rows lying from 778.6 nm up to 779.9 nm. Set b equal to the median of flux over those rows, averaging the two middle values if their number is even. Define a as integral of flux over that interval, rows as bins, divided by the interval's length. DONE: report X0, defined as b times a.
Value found 313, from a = 17.3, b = 18.1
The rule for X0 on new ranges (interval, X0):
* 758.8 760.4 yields 351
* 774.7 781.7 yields 330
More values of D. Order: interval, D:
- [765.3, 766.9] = 33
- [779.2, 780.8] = 28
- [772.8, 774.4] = 33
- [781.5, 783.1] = 29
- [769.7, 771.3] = 31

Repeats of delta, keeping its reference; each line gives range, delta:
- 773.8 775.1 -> 0.91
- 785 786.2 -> 0.97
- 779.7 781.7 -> 0.95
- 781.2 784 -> 0.95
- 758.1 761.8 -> 1.01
